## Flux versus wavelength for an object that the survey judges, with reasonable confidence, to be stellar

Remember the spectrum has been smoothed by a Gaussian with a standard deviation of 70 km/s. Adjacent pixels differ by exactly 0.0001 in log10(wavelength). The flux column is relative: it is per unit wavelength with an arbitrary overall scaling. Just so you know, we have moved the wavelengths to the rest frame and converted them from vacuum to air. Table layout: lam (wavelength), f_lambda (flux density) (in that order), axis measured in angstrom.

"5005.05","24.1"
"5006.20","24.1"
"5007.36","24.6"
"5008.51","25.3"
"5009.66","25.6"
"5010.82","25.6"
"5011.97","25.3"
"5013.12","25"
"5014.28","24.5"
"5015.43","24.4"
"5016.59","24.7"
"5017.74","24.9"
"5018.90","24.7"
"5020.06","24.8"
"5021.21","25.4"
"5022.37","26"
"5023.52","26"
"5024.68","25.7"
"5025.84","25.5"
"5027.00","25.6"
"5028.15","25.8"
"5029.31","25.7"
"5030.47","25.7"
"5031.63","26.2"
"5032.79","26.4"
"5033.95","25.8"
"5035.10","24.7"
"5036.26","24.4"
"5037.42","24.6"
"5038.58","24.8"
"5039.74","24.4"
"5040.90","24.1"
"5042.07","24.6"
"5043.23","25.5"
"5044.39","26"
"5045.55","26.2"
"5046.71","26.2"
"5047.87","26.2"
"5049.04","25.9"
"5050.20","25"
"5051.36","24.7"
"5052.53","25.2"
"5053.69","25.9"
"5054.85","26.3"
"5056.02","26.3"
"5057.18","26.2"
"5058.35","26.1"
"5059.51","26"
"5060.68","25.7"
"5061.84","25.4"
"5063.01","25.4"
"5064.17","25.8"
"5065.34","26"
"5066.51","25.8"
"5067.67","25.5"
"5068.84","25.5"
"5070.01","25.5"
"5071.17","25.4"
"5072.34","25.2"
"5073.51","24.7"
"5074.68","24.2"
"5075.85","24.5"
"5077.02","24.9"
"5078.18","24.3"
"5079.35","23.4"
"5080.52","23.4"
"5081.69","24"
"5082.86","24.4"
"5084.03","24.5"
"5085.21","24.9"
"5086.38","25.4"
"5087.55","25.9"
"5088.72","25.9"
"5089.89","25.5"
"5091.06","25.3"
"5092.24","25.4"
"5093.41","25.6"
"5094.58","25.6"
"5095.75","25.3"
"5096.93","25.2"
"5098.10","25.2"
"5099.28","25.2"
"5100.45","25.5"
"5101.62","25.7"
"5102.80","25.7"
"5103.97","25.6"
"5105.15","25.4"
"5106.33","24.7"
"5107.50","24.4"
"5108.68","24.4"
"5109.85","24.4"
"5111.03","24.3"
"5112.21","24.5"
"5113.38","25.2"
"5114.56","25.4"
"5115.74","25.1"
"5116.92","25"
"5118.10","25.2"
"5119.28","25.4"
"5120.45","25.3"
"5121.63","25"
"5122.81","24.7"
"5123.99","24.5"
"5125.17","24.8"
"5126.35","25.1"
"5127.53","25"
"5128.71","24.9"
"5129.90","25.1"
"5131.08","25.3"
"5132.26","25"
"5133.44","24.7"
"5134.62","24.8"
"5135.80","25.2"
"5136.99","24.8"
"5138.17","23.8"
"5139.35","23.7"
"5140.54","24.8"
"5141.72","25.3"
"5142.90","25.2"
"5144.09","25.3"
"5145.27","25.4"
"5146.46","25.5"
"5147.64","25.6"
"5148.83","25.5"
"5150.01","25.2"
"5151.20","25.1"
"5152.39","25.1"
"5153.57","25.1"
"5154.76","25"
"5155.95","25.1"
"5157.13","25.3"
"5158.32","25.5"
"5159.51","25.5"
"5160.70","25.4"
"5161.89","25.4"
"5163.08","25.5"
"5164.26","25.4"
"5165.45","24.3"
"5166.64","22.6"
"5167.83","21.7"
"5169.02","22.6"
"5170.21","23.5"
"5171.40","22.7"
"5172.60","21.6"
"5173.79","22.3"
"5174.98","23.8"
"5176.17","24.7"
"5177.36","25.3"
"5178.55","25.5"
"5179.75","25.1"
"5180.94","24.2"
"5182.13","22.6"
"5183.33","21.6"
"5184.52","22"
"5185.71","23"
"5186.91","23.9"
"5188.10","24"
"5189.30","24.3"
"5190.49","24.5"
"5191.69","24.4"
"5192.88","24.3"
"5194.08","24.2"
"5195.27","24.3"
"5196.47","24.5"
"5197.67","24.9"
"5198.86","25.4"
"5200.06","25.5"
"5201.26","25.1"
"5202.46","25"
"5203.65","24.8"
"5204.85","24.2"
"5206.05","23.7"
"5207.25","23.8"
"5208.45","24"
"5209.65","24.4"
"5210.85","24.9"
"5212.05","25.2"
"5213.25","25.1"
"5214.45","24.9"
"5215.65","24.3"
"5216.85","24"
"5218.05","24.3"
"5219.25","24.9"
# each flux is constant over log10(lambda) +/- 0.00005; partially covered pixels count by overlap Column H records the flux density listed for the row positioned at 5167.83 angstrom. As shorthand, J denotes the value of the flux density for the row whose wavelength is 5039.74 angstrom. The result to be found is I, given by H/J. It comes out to 0.89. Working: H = 21.7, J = 24.4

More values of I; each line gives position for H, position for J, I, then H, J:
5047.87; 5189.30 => 1.08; 26.2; 24.3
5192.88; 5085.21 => 0.98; 24.3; 24.9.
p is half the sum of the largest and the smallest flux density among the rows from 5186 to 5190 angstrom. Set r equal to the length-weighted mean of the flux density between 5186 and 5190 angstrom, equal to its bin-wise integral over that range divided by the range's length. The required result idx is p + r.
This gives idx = 48.1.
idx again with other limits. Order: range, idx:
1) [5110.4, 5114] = 49.4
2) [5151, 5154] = 50.2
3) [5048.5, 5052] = 50.5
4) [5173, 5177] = 47.1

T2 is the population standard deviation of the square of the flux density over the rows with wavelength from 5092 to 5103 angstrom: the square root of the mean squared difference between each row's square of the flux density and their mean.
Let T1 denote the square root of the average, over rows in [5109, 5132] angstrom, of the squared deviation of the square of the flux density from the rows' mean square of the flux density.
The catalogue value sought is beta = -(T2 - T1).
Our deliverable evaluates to 6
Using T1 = 16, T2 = 10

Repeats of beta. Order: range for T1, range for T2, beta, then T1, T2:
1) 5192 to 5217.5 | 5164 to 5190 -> -34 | 25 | 59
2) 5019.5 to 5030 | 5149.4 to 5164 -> 8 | 18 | 9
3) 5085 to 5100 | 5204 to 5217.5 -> -11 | 14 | 25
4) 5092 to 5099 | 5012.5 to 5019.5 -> -2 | 9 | 10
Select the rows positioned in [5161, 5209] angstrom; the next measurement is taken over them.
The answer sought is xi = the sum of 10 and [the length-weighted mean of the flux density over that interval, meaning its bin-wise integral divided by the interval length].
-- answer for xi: 34.0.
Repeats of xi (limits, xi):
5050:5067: 35.7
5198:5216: 34.7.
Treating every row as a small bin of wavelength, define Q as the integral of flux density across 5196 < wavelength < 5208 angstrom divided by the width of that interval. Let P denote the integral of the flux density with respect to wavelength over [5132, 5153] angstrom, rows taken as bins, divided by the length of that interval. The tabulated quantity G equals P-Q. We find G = 0.3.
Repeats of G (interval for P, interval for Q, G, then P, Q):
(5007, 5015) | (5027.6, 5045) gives -0.1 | 25.2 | 25.2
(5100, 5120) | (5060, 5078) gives -0.2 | 25.1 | 25.3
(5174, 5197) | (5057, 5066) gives -1.8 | 24.0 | 25.8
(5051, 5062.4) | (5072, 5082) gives 1.5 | 25.8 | 24.3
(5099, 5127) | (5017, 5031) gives -0.4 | 25.0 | 25.5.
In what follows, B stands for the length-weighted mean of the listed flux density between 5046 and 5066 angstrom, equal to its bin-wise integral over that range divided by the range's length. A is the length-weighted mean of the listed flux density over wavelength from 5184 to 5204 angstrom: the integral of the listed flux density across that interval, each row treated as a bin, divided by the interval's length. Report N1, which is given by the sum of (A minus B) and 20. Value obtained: 18.6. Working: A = 24.4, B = 25.8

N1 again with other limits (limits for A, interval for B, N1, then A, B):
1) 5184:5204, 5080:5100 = 19.3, 24.4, 25.1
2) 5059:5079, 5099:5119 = 20.2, 25.3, 25.0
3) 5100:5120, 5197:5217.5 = 20.4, 25.1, 24.7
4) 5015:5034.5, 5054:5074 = 19.8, 25.5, 25.7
